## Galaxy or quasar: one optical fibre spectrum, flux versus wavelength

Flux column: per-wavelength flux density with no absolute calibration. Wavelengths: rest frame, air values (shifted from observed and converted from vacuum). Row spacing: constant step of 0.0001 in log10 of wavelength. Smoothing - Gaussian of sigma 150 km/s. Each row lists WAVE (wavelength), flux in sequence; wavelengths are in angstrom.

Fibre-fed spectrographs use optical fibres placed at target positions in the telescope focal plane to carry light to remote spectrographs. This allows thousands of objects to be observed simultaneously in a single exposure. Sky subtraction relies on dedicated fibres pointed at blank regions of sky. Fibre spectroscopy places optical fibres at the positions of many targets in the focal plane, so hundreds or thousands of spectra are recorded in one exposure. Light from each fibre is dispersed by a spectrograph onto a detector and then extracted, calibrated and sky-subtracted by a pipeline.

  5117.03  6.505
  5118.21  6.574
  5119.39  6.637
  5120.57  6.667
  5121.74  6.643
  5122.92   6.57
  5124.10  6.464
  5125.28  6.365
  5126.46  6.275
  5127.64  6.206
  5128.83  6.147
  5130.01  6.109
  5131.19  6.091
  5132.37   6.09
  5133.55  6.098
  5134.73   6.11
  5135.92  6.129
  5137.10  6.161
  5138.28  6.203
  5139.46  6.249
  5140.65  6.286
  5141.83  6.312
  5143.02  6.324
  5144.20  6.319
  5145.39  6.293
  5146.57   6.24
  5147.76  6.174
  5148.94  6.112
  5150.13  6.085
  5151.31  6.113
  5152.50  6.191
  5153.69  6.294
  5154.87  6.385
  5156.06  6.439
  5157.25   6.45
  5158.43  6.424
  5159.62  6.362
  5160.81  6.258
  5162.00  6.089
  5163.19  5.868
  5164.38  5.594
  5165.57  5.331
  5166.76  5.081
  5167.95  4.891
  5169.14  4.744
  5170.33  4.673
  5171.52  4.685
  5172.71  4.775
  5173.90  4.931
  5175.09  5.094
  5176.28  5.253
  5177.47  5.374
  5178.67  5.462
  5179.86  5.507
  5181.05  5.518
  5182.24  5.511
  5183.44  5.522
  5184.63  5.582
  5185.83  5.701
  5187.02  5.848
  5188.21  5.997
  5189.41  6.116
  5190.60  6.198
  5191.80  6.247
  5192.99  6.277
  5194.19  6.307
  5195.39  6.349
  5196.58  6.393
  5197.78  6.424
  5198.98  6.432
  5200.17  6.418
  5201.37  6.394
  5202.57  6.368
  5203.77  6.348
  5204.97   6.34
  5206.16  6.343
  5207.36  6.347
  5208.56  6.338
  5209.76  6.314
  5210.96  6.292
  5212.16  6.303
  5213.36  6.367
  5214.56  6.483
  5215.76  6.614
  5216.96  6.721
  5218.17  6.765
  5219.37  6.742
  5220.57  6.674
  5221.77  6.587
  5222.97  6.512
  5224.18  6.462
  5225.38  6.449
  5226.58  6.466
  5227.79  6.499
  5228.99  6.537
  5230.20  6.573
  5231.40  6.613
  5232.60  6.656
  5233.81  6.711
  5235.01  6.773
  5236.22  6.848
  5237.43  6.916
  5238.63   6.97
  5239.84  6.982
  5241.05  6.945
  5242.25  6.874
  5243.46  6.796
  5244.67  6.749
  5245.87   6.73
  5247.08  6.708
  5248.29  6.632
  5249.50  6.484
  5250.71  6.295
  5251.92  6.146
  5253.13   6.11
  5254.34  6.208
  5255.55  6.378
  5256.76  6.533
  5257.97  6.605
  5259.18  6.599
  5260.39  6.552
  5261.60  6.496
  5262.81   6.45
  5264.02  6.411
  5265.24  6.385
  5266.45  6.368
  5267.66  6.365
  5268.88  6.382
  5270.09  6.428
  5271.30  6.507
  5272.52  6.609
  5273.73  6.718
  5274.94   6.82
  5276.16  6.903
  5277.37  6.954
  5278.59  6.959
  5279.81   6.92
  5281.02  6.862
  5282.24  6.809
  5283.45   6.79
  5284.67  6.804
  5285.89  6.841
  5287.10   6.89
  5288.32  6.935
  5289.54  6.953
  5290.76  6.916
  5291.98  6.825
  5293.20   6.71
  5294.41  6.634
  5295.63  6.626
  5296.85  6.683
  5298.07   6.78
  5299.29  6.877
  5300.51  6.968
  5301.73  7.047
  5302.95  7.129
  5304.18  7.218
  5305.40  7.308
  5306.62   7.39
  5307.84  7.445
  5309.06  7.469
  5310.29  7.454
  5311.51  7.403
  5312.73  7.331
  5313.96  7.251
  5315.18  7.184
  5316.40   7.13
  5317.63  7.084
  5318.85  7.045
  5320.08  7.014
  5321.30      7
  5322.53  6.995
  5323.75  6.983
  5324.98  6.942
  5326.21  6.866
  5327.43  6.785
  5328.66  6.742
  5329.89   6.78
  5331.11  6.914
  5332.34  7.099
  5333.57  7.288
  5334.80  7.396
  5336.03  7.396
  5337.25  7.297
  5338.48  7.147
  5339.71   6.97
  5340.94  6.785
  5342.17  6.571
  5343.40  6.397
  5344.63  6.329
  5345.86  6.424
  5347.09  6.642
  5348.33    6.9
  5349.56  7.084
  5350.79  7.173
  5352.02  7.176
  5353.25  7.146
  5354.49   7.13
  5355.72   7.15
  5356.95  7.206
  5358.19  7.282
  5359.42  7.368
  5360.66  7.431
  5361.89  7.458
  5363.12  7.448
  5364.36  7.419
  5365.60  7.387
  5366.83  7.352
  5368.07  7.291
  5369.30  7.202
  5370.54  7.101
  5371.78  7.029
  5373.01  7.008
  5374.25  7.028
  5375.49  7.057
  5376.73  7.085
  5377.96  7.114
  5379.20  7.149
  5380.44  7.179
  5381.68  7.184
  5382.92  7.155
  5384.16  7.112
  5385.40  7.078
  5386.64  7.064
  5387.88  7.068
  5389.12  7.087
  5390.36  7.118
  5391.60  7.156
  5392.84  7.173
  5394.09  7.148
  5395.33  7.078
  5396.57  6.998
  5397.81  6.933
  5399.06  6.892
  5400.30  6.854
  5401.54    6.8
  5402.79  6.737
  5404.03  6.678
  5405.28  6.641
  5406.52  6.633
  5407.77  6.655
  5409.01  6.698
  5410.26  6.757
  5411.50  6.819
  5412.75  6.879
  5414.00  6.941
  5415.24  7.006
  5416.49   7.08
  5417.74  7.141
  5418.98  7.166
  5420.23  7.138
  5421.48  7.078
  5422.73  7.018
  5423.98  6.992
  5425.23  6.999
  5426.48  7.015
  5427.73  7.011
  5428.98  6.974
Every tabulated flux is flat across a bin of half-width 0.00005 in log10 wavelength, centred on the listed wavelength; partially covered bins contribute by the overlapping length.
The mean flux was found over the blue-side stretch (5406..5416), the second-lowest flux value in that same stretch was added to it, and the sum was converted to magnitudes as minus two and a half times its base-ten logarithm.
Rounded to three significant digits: -2.82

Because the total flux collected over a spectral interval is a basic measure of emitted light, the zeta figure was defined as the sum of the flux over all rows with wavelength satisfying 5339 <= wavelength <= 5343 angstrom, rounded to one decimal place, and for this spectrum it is 20.3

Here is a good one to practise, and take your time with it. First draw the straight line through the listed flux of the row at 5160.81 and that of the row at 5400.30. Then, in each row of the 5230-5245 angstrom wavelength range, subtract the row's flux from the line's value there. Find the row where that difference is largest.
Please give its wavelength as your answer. 5230.20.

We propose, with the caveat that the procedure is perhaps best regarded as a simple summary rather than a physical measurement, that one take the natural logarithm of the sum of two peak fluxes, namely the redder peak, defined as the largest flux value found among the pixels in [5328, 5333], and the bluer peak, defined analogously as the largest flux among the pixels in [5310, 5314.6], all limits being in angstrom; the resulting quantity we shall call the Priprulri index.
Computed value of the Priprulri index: 2.68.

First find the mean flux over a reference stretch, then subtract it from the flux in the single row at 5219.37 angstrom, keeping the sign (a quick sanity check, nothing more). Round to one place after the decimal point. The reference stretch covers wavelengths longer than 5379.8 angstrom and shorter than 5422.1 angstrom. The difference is -0.2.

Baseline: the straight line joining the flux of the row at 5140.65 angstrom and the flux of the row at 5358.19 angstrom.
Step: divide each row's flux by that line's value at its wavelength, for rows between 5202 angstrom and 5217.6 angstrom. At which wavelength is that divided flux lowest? 5210.96 angstrom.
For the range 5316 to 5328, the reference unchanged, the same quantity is 5327.43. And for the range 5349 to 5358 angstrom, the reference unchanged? 5349.56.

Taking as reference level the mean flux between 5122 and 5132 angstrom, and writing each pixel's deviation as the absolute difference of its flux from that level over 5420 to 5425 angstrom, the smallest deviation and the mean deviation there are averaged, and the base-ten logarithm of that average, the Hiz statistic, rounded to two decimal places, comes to -0.13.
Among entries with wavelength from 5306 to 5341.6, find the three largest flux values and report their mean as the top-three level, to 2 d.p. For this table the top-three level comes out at 7.46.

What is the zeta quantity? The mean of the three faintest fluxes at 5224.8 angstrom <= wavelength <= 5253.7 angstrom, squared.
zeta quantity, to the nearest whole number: 38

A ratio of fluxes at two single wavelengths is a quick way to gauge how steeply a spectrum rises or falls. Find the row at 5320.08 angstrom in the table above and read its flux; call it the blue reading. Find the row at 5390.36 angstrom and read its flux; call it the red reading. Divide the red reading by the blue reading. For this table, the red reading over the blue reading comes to 1.01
